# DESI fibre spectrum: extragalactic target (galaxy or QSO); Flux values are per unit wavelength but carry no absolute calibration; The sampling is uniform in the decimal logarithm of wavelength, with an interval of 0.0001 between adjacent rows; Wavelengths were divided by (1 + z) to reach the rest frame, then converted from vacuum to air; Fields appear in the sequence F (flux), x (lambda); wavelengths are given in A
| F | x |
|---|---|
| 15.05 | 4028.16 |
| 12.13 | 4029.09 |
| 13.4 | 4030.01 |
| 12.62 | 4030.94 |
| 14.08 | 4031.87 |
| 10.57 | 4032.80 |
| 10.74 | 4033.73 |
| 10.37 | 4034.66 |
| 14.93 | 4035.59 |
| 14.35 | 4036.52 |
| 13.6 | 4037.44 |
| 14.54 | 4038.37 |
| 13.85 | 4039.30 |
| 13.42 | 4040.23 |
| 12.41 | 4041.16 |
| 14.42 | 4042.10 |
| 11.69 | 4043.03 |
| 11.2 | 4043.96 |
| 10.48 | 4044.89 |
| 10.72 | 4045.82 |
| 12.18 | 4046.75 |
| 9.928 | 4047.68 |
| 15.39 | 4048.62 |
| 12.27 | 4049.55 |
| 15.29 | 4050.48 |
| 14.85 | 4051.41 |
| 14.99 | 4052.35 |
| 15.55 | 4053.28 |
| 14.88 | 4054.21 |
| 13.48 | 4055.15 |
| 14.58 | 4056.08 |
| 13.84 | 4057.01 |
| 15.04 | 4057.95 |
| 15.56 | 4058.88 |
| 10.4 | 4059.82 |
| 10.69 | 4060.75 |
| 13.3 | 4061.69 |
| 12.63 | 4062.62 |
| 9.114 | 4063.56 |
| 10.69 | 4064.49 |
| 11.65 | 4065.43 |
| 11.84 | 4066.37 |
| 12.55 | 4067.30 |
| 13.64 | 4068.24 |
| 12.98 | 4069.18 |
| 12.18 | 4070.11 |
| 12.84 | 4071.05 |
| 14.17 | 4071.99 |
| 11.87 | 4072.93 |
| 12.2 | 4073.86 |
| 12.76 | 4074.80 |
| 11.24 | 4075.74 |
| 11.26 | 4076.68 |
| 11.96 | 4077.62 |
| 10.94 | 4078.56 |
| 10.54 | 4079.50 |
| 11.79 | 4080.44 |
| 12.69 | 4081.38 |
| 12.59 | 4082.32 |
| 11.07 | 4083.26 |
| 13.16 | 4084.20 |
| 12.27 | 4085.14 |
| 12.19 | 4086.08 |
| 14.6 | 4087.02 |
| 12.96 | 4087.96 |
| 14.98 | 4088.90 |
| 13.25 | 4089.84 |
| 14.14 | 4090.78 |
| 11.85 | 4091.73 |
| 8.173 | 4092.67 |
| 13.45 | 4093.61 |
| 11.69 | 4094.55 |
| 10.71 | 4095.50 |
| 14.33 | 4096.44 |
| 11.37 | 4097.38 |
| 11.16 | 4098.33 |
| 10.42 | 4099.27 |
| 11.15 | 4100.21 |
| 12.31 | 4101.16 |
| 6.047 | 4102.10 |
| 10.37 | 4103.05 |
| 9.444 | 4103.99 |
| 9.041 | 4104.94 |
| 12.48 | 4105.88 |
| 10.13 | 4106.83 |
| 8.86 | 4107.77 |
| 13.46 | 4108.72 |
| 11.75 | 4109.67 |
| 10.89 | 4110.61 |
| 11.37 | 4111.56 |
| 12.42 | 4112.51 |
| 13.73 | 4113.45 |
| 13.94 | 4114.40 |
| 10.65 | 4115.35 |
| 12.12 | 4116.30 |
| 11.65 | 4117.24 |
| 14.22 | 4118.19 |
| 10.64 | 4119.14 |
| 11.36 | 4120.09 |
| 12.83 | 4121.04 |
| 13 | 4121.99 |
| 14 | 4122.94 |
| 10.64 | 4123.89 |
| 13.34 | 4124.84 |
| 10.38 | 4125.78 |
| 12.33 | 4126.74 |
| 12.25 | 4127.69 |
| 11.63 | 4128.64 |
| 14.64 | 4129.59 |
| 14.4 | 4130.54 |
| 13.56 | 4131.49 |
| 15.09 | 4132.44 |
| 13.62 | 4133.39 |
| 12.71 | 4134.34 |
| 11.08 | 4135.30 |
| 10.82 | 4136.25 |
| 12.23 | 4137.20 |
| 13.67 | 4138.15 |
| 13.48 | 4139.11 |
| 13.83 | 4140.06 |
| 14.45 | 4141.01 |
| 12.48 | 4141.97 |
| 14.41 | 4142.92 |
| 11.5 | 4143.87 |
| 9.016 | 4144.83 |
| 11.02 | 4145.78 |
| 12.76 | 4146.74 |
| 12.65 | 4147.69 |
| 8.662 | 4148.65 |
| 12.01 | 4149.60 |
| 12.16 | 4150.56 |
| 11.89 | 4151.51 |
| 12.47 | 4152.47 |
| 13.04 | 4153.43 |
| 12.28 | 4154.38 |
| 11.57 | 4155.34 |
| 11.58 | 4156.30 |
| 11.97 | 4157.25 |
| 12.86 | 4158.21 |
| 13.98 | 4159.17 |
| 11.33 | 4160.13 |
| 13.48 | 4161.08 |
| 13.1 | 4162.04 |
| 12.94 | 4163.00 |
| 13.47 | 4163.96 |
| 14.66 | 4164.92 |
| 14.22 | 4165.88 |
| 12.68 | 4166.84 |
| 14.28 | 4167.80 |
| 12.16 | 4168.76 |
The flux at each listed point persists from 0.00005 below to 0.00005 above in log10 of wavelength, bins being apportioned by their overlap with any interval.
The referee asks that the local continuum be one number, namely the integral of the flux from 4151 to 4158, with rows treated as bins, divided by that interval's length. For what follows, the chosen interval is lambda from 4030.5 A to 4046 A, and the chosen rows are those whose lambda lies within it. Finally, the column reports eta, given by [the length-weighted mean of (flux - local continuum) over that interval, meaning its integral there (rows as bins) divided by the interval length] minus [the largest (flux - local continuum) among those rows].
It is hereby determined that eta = -2.31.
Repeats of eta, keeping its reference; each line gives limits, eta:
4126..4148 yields -2.35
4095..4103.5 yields -3.45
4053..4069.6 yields -2.68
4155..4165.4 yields -1.83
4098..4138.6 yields -3.18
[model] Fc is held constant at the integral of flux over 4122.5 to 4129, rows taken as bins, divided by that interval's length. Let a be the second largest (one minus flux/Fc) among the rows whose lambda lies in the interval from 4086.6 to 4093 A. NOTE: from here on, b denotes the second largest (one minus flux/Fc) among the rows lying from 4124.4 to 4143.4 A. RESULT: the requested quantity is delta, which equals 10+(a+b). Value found 10.1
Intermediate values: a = 0.02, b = 0.10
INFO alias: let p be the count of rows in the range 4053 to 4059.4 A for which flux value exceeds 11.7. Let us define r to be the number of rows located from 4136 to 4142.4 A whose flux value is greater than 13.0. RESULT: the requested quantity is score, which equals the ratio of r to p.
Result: 0.57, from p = 7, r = 4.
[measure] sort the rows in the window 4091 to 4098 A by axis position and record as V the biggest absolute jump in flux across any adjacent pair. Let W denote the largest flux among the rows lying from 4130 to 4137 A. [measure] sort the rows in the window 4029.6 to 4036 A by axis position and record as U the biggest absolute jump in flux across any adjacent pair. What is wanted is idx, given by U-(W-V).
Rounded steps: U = 4.6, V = 5.3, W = 15.09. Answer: -5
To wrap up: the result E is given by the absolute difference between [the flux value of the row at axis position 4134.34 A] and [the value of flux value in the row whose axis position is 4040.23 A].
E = 0.7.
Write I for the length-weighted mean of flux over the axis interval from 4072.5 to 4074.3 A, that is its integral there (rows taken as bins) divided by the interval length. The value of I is 12.1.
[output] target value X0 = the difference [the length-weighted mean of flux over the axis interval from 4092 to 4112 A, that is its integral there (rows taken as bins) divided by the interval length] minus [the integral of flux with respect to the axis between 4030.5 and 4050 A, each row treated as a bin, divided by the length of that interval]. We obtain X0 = -1.7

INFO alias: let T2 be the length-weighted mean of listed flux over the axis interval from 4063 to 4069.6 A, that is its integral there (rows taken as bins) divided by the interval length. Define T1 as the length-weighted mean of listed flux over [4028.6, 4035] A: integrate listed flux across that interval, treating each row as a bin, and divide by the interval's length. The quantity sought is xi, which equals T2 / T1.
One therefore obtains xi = 0.98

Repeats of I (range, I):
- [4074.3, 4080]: 11.4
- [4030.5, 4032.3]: 13.3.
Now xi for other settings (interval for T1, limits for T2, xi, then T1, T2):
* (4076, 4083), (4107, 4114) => 1.01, 11.6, 11.7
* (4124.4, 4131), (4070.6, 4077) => 0.97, 12.7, 12.4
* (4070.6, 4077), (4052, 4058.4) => 1.18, 12.4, 14.6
